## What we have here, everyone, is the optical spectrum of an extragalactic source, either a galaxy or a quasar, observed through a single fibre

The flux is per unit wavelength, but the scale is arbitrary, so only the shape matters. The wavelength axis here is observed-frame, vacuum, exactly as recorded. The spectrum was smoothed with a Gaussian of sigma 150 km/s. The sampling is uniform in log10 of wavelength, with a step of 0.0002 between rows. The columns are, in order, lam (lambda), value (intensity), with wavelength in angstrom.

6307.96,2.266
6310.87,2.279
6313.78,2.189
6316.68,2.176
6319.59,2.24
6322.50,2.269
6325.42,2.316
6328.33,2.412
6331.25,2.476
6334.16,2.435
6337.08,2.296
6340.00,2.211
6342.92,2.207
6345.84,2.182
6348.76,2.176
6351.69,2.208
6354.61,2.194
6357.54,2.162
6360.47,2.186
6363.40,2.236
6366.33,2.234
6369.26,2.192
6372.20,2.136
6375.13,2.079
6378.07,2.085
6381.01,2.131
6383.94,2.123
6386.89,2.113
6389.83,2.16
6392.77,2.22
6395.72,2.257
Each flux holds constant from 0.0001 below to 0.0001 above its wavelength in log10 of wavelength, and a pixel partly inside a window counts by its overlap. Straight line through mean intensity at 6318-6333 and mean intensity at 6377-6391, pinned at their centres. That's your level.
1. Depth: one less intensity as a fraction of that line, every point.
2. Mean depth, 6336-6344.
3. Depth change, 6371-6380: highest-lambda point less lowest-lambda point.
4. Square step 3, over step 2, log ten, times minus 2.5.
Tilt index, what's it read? 5.2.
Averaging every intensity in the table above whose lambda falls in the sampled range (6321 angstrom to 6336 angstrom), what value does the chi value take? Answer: 2.38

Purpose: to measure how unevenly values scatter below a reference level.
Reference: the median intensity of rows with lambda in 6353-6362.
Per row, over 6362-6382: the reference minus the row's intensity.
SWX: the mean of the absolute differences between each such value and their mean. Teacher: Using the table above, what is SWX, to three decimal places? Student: 0.055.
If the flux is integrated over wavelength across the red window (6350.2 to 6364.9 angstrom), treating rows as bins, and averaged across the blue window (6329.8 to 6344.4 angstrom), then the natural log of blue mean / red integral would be -2.63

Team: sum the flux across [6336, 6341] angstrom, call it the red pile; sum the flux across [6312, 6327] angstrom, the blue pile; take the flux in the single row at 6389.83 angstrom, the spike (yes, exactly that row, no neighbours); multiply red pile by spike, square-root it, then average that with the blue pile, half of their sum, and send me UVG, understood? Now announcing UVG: 7.2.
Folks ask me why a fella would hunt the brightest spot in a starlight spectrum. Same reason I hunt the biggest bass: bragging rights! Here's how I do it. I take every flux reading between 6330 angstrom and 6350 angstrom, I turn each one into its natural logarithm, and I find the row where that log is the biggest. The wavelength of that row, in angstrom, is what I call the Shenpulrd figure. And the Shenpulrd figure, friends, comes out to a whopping 6331.25 angstrom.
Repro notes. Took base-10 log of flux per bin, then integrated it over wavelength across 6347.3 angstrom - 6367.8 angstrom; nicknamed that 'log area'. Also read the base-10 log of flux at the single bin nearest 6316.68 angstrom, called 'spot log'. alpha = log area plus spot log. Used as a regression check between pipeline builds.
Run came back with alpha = 7.35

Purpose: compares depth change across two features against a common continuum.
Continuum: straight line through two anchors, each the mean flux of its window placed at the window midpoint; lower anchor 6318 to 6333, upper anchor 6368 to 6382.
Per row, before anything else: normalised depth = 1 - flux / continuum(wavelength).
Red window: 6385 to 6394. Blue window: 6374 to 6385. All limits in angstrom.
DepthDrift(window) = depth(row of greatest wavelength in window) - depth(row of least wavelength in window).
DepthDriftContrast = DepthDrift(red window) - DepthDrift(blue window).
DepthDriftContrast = -0.03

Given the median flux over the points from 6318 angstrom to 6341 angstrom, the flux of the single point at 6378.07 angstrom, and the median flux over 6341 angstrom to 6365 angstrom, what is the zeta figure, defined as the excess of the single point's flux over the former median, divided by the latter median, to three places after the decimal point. -0.101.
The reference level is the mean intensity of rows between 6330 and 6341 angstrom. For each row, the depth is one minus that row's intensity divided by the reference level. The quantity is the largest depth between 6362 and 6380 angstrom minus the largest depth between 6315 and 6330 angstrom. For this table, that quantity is 0.041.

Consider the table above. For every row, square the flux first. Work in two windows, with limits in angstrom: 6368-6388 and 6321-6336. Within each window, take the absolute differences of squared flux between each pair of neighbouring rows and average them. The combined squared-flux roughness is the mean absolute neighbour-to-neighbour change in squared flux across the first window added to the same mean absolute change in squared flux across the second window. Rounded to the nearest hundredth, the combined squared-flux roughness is 0.43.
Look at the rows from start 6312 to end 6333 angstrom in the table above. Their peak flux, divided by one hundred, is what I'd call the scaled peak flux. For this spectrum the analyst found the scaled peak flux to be 0.0248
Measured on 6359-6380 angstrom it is 0.0224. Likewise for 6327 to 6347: 0.0248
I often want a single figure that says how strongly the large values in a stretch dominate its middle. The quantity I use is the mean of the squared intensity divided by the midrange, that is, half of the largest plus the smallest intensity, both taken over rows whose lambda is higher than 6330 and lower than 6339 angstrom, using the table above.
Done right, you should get 2.42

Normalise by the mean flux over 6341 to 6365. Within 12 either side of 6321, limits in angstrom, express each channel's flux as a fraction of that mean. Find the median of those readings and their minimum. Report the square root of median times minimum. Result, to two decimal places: 1.01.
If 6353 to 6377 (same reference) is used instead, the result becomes 0.97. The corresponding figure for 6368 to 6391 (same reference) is 0.96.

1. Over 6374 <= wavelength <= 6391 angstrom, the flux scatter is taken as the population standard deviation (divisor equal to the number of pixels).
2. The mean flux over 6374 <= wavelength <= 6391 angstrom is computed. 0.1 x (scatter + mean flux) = 0.214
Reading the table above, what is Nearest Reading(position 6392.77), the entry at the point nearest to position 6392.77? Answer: 2.22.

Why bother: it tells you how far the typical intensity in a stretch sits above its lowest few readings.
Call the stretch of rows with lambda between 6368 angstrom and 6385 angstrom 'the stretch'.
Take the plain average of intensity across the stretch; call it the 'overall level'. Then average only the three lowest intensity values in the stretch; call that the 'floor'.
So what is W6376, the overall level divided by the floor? 1.01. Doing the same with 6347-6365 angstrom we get 1.01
